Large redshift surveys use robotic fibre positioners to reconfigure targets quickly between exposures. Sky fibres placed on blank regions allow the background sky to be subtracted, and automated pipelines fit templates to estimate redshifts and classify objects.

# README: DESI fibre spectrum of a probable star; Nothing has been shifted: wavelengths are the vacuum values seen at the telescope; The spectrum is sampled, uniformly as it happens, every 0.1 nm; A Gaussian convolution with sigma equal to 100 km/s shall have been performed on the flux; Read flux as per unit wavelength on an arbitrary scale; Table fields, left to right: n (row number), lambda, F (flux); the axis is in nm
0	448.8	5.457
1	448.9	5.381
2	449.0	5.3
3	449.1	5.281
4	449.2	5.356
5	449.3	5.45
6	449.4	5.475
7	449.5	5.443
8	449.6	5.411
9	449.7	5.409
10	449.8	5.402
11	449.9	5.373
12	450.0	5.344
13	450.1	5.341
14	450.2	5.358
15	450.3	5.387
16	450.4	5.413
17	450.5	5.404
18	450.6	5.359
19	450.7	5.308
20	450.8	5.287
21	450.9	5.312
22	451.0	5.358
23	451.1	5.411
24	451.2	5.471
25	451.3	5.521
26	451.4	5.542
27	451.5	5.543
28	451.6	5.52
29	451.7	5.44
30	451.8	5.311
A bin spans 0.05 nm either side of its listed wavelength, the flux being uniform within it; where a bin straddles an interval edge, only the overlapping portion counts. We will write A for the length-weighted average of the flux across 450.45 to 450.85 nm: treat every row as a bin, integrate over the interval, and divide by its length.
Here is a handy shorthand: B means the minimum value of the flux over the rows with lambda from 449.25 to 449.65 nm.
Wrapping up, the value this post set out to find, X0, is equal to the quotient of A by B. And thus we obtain 0.99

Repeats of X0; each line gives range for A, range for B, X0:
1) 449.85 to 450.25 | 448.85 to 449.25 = 1.01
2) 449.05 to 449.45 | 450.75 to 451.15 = 1.02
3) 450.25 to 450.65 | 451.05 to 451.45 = 1.00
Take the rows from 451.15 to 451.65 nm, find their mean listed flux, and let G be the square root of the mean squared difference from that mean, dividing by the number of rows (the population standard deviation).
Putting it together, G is 0.026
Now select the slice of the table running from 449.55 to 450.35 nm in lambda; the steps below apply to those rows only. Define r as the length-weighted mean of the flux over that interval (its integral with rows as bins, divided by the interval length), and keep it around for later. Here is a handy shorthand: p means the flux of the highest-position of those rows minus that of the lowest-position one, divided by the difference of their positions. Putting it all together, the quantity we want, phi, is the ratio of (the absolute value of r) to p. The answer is -157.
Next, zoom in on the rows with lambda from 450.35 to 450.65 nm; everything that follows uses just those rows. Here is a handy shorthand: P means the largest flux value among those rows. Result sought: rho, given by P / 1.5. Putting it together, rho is 3.61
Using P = 5.413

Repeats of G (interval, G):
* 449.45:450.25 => 0.034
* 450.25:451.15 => 0.045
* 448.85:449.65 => 0.066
